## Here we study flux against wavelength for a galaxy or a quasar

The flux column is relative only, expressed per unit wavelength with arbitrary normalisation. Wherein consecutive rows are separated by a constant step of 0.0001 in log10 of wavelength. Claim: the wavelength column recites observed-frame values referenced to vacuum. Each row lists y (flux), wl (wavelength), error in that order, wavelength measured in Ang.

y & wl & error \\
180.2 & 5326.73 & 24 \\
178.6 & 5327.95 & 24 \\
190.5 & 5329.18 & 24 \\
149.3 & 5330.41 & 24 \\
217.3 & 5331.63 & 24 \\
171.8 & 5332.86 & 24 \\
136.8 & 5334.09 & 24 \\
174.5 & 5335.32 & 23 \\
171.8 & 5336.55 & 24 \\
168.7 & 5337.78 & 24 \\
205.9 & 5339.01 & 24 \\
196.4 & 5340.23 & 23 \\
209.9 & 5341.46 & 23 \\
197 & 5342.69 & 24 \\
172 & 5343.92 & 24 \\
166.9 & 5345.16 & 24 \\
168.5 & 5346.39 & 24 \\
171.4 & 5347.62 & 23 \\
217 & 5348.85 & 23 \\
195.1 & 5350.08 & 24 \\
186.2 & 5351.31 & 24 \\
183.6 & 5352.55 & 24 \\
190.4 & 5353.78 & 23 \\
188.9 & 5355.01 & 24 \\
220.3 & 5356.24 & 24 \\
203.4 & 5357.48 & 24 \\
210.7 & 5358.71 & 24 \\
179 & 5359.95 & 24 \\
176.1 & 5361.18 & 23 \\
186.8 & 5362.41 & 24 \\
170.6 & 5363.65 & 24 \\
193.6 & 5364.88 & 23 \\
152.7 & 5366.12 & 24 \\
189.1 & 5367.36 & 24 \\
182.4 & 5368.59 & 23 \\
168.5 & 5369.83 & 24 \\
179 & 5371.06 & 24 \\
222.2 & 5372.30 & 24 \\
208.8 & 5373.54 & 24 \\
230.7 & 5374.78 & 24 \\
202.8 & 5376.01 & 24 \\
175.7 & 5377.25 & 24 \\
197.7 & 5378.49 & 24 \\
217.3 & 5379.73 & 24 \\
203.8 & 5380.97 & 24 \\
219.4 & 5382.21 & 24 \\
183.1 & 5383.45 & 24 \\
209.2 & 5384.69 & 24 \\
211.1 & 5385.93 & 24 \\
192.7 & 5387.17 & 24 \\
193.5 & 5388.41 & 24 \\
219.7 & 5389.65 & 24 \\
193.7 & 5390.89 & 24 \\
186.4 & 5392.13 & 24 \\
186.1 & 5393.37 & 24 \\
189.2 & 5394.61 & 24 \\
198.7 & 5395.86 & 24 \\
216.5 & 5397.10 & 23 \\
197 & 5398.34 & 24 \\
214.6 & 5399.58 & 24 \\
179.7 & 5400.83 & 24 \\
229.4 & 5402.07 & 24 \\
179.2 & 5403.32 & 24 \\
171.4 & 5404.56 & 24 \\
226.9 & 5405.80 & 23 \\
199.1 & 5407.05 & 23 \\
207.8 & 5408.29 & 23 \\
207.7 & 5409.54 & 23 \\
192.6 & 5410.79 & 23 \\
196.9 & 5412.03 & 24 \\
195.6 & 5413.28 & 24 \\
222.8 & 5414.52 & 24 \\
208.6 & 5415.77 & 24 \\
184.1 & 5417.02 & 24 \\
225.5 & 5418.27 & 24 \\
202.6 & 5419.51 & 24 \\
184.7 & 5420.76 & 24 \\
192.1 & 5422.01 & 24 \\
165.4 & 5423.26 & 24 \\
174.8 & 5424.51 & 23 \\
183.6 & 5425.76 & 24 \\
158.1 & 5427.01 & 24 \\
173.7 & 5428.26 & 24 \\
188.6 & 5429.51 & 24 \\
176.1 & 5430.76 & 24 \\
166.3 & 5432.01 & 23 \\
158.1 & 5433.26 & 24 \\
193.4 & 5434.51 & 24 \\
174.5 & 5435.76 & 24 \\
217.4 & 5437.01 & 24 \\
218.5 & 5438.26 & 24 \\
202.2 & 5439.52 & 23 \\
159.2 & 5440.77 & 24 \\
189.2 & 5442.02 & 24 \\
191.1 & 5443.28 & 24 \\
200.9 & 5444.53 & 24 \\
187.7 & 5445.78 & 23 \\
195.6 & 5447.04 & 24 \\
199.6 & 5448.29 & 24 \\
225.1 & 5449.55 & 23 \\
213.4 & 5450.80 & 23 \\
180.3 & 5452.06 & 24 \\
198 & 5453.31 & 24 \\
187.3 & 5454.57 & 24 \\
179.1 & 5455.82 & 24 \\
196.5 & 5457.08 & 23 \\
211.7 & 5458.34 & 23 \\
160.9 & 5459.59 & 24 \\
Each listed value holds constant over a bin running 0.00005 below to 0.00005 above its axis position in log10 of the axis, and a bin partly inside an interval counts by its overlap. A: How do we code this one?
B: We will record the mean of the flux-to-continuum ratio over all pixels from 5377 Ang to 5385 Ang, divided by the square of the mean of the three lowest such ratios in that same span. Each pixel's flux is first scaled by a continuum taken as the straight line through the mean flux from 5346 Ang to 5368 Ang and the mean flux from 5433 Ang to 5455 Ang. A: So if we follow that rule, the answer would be 1.1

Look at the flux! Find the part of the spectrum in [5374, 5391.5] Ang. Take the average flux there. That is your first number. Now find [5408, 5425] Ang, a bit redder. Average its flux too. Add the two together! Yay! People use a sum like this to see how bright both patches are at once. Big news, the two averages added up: 401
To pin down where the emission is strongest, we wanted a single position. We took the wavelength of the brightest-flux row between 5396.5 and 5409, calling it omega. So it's 5402.07 Ang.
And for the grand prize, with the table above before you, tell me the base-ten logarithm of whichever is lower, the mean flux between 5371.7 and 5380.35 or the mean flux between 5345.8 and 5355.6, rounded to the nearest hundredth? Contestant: 2.27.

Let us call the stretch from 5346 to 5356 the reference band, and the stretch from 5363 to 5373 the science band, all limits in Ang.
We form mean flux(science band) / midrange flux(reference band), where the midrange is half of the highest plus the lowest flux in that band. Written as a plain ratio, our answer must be 0.95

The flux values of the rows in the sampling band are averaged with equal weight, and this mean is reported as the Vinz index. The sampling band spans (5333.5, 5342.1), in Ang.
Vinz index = 181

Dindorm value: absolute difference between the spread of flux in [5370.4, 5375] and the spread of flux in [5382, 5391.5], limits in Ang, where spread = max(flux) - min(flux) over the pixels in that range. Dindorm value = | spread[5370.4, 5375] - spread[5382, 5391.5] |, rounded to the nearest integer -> 15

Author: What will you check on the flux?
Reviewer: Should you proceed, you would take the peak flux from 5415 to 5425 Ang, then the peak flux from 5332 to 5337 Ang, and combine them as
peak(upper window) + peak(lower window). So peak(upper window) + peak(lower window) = 400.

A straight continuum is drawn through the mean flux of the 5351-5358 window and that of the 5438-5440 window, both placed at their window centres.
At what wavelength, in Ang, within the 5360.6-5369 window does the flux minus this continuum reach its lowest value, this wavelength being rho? 5366.12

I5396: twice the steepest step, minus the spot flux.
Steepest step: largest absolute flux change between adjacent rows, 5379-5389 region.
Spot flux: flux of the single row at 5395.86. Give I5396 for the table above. -126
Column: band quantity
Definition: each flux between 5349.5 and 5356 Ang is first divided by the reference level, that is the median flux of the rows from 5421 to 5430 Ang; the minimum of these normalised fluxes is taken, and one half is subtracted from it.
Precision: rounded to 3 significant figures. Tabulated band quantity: 0.550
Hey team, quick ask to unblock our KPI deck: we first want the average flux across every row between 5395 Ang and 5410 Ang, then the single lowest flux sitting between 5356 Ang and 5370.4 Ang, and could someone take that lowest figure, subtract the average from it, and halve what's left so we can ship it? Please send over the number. -25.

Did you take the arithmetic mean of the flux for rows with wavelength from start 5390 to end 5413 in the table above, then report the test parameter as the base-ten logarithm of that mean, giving 2.30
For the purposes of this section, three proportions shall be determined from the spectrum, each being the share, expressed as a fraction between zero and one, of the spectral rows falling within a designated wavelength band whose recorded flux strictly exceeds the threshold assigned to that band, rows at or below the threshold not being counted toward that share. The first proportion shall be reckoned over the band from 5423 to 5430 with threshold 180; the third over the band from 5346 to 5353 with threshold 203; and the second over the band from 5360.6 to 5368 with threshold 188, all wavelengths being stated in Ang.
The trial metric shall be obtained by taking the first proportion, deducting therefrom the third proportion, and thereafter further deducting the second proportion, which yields -0.17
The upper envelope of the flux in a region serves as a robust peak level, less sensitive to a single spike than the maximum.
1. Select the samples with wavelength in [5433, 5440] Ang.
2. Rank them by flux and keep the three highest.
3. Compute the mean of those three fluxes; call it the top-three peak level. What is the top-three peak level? 213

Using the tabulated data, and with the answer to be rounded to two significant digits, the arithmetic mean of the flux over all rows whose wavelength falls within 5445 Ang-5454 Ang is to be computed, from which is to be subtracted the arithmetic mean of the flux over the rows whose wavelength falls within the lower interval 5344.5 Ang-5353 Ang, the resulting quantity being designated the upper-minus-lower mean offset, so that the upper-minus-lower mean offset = 16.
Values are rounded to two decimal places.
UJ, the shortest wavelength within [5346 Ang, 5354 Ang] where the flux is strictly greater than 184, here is 5348.85 Ang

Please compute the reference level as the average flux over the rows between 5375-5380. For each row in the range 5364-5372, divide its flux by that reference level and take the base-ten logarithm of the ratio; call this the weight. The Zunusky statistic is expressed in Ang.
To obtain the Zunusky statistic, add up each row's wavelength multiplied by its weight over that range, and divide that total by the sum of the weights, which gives 5368.1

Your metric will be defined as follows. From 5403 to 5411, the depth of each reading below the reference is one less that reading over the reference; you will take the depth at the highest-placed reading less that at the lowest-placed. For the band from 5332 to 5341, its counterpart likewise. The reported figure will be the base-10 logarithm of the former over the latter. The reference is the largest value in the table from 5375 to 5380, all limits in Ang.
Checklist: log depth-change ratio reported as -0.26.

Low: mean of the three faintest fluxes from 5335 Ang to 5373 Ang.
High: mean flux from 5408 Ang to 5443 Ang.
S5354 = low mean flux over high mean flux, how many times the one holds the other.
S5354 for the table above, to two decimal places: 0.86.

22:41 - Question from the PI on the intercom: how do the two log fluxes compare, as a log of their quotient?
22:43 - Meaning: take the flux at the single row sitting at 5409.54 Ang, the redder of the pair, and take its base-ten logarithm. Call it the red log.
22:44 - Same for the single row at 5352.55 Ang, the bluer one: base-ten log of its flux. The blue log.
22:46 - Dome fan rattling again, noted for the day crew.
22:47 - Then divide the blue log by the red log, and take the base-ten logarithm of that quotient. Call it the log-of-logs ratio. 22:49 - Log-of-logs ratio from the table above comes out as -0.0102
